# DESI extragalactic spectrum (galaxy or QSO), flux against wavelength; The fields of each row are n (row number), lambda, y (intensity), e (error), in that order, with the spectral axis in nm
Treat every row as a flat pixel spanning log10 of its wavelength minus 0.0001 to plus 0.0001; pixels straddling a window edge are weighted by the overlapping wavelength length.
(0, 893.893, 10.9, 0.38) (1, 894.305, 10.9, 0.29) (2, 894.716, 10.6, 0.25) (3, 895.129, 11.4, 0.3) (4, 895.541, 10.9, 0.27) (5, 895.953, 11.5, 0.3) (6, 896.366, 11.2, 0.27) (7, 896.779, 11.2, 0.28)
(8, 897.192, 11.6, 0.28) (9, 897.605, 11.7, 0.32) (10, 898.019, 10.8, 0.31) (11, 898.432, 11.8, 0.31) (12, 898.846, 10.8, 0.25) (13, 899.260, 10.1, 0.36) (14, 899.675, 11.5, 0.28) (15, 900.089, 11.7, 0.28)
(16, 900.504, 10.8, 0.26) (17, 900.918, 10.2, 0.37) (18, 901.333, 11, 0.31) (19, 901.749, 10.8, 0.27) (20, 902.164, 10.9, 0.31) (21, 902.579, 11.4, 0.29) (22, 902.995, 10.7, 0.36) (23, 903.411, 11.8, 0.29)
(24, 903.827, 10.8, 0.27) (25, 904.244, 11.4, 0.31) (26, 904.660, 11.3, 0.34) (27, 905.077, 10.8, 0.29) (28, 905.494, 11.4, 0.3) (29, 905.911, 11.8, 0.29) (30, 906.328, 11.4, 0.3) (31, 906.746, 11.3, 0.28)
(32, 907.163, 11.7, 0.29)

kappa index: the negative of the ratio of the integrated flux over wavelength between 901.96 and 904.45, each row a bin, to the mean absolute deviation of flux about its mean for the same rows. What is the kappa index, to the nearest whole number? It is -76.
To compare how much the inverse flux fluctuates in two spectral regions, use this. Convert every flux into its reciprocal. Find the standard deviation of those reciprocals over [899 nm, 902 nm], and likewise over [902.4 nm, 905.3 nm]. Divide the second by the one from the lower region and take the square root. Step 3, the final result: 0.80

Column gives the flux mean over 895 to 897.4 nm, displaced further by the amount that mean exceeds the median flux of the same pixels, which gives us 11.3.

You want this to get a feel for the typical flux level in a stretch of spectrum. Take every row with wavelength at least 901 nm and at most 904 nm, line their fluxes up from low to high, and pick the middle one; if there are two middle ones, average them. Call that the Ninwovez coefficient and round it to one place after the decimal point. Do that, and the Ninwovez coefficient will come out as 10.9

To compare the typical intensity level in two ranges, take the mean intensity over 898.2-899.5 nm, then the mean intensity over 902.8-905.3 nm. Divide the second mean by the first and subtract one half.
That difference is 0.521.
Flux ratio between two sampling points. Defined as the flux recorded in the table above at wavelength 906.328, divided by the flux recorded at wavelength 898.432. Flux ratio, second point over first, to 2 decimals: 0.97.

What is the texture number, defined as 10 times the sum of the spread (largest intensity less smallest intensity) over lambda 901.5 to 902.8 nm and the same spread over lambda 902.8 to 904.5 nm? 17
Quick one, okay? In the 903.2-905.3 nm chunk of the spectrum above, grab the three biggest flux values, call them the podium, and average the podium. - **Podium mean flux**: 11.5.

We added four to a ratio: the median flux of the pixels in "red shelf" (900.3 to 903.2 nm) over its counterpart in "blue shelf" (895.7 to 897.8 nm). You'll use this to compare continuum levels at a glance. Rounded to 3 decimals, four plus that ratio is 4.939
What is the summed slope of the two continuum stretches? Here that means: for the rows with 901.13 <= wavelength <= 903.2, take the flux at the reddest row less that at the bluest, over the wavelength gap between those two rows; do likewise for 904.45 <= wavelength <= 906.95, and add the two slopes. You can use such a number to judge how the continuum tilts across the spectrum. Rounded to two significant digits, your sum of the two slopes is -0.18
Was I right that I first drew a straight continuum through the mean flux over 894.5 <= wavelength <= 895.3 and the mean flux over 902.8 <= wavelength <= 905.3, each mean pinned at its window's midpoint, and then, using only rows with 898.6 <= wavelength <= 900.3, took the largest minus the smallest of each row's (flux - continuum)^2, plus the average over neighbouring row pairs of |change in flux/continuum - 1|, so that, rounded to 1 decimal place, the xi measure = 0.9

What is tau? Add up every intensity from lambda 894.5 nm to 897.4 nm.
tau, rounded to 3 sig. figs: 78.4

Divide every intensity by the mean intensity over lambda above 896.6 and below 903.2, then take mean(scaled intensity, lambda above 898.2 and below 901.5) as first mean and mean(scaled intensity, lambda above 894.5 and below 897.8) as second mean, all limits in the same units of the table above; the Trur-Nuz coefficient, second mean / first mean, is 1.025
